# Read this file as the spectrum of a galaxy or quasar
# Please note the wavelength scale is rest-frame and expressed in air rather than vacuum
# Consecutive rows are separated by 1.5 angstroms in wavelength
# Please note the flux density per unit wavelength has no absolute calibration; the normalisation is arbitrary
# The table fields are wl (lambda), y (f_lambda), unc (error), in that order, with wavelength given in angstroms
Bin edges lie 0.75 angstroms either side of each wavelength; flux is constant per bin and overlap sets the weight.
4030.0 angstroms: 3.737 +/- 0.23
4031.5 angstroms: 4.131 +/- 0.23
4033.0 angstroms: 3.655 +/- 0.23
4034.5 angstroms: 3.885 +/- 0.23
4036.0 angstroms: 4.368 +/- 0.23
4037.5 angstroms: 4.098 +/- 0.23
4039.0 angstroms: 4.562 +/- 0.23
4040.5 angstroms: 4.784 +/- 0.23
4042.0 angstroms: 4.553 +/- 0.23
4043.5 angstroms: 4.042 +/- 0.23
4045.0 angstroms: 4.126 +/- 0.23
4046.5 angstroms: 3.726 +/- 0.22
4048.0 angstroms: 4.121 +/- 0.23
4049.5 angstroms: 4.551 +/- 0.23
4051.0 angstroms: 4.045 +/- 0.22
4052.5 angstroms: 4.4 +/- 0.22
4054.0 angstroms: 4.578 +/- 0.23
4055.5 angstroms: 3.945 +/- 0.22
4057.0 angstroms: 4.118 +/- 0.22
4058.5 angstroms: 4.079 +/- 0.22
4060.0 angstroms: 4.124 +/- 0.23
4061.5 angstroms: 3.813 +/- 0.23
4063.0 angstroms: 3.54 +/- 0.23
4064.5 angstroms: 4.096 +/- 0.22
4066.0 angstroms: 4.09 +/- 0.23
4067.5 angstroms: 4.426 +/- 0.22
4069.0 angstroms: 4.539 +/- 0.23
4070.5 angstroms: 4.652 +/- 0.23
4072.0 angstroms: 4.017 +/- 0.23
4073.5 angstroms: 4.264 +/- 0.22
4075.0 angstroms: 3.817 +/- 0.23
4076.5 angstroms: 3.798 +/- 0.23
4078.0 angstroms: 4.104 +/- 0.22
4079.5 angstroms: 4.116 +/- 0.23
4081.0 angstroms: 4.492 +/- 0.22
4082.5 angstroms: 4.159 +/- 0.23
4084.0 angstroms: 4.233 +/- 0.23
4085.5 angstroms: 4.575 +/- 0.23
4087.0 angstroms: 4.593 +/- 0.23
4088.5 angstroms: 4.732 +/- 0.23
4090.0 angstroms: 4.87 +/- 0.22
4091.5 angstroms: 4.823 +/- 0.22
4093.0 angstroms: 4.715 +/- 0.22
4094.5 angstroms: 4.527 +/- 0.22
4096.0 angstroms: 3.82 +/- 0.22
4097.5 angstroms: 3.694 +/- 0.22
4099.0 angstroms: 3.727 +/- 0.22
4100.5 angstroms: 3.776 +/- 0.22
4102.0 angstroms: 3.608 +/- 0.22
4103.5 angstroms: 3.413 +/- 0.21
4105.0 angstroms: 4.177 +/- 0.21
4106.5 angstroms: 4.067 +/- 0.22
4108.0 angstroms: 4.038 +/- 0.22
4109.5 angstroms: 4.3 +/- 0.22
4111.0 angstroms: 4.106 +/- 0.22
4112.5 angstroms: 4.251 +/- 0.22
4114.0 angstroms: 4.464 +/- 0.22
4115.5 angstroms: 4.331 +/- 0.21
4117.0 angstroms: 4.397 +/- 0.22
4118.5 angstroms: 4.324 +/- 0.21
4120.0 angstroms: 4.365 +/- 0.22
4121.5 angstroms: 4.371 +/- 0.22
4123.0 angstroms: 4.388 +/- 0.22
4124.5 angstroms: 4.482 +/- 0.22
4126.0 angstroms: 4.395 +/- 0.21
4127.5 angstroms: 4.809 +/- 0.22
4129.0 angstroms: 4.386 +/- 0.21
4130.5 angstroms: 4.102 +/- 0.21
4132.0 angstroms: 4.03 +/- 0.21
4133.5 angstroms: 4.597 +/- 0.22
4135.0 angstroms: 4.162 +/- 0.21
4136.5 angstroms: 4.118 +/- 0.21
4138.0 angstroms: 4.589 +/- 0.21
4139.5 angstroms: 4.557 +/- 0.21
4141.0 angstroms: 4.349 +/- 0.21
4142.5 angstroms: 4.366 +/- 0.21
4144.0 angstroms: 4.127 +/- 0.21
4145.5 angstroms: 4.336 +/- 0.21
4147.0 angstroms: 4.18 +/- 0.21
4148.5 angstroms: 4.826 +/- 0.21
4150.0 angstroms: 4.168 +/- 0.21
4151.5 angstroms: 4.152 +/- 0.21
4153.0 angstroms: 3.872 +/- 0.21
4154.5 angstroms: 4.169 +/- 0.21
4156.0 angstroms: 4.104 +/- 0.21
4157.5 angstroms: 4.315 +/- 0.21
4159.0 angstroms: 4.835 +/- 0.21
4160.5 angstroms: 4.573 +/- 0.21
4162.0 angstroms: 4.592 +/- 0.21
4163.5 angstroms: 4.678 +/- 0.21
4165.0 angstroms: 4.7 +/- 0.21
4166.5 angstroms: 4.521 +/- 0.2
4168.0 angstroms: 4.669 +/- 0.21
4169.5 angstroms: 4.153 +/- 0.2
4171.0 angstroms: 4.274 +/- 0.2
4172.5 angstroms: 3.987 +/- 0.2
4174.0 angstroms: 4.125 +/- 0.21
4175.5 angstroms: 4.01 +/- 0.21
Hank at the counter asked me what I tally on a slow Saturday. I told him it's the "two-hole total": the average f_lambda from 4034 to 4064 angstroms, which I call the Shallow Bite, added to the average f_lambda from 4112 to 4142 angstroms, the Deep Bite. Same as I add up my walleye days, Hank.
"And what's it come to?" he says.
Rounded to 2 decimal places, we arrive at 8.55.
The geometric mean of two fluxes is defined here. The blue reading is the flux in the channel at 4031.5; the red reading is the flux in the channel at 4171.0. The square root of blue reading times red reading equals 4.20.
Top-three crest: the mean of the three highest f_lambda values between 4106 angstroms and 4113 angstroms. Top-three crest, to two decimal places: 4.22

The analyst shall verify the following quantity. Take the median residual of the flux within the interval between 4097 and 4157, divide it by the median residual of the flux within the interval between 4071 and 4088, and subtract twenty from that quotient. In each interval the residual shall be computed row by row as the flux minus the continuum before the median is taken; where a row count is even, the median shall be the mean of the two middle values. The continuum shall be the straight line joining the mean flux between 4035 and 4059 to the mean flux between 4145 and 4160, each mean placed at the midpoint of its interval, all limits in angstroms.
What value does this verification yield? -19.4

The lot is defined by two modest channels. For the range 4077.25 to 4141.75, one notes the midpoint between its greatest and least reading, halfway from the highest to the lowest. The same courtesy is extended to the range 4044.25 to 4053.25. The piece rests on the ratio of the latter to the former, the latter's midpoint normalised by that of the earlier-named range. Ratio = 0.999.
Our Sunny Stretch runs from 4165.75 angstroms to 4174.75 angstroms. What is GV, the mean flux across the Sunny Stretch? 4.29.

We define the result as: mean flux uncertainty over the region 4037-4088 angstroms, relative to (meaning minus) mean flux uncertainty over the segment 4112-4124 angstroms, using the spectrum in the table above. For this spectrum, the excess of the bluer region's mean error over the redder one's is 0.0093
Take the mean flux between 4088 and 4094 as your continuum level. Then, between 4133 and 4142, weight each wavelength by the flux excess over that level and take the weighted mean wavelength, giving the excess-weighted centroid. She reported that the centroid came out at 4137.1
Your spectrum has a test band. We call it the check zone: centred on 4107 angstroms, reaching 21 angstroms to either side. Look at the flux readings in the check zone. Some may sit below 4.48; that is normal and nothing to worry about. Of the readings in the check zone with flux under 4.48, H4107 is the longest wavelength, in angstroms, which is 4126.0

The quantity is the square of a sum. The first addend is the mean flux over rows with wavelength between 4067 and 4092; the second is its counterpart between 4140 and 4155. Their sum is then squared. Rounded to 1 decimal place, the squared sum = 74.3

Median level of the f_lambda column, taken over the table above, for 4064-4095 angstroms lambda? 4.43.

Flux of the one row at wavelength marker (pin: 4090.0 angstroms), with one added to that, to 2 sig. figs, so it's 5.9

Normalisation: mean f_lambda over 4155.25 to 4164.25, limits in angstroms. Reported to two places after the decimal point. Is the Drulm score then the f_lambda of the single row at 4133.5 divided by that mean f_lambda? 1.02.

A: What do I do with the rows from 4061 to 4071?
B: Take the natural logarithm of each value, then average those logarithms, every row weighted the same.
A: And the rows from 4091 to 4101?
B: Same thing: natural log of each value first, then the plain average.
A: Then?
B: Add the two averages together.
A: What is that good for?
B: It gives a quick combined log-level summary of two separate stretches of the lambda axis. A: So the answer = 2.84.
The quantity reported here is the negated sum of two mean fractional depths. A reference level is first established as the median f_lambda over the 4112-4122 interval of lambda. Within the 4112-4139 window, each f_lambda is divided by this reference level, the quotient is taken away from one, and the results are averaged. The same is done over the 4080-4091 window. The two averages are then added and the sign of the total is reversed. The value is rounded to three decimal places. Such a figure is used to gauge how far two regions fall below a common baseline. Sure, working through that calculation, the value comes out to 0.036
